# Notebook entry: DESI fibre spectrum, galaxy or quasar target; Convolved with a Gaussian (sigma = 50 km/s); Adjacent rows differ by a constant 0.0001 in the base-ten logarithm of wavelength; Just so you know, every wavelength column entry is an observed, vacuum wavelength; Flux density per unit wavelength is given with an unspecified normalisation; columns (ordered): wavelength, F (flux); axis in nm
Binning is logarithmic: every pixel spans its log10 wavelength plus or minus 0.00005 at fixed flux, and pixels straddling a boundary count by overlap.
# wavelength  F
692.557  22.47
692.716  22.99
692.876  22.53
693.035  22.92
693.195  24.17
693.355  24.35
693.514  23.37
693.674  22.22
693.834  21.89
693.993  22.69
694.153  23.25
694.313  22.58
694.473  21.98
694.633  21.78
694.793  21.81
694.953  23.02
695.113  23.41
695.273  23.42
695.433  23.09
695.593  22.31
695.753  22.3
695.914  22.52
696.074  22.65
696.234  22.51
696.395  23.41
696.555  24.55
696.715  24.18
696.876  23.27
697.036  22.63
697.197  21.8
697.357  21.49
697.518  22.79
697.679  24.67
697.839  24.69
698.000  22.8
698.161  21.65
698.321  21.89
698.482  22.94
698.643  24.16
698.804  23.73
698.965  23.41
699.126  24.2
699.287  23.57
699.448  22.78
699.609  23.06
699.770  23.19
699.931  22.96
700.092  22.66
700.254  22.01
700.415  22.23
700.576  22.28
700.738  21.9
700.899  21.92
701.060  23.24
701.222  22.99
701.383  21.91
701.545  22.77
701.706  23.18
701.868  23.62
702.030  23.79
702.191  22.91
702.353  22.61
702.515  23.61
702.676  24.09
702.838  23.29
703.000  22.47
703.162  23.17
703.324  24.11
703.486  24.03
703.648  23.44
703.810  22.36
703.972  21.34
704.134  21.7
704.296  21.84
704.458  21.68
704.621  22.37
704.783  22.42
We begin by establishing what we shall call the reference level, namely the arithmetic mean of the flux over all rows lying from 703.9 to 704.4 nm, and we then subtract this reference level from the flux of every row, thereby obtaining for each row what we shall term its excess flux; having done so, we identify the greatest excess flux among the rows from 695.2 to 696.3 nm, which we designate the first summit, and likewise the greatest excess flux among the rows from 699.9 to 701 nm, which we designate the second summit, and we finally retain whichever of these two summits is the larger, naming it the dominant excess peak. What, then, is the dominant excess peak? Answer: 1.8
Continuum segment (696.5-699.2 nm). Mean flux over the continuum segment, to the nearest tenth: 23.2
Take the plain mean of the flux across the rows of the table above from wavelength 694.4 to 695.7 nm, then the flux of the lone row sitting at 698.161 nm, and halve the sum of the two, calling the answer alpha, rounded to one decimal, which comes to 22.1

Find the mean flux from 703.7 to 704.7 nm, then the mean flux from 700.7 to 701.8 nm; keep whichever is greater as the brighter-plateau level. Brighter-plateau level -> 22.6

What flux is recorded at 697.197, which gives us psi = 21.8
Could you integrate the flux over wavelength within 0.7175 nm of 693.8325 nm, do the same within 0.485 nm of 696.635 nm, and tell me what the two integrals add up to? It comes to 56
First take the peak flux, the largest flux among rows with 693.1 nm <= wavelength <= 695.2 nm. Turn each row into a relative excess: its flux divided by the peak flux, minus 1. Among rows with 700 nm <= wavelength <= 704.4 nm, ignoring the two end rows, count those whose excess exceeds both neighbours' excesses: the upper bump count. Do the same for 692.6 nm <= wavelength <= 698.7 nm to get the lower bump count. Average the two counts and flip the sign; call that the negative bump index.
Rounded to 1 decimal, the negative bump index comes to -5.5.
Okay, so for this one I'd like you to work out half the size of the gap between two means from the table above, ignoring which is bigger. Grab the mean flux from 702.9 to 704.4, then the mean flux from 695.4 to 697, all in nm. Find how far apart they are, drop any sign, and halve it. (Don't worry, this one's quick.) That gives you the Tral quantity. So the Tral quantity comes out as 0.18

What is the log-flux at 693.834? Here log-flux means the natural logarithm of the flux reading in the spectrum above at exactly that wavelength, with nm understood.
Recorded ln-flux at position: 3.09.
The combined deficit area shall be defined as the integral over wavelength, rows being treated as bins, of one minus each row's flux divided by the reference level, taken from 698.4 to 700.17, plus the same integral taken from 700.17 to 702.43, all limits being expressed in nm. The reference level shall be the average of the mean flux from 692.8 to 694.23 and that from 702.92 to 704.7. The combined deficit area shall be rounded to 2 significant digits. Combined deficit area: -0.025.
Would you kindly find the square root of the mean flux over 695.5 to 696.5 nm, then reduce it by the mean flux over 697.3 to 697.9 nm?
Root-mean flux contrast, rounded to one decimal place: -18.7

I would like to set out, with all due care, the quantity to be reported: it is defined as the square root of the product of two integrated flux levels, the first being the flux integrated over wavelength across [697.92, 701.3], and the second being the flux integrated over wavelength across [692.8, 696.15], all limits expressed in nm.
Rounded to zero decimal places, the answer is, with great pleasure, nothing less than 77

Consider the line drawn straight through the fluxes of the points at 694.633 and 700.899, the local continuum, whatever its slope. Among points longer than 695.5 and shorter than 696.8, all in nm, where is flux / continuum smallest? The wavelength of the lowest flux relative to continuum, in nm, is 695.753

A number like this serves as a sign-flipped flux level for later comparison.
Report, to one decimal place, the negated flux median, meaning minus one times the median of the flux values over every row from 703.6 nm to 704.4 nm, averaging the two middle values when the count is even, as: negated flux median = -21.8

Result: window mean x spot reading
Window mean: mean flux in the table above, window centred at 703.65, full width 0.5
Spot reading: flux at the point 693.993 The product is 528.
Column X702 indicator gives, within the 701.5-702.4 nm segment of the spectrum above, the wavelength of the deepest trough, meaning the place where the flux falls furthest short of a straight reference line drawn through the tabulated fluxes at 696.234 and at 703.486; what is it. 702.353 nm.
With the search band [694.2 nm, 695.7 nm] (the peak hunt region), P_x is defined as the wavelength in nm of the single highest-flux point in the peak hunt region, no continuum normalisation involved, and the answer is 695.273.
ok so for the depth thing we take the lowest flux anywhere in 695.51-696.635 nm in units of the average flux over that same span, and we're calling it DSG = 0.974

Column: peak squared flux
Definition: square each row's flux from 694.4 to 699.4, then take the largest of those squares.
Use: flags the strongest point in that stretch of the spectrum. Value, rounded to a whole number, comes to 610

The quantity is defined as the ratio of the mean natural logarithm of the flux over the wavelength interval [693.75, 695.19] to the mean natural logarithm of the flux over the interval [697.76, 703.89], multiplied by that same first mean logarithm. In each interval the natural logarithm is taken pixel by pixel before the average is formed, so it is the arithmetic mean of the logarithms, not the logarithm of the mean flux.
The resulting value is 3.09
